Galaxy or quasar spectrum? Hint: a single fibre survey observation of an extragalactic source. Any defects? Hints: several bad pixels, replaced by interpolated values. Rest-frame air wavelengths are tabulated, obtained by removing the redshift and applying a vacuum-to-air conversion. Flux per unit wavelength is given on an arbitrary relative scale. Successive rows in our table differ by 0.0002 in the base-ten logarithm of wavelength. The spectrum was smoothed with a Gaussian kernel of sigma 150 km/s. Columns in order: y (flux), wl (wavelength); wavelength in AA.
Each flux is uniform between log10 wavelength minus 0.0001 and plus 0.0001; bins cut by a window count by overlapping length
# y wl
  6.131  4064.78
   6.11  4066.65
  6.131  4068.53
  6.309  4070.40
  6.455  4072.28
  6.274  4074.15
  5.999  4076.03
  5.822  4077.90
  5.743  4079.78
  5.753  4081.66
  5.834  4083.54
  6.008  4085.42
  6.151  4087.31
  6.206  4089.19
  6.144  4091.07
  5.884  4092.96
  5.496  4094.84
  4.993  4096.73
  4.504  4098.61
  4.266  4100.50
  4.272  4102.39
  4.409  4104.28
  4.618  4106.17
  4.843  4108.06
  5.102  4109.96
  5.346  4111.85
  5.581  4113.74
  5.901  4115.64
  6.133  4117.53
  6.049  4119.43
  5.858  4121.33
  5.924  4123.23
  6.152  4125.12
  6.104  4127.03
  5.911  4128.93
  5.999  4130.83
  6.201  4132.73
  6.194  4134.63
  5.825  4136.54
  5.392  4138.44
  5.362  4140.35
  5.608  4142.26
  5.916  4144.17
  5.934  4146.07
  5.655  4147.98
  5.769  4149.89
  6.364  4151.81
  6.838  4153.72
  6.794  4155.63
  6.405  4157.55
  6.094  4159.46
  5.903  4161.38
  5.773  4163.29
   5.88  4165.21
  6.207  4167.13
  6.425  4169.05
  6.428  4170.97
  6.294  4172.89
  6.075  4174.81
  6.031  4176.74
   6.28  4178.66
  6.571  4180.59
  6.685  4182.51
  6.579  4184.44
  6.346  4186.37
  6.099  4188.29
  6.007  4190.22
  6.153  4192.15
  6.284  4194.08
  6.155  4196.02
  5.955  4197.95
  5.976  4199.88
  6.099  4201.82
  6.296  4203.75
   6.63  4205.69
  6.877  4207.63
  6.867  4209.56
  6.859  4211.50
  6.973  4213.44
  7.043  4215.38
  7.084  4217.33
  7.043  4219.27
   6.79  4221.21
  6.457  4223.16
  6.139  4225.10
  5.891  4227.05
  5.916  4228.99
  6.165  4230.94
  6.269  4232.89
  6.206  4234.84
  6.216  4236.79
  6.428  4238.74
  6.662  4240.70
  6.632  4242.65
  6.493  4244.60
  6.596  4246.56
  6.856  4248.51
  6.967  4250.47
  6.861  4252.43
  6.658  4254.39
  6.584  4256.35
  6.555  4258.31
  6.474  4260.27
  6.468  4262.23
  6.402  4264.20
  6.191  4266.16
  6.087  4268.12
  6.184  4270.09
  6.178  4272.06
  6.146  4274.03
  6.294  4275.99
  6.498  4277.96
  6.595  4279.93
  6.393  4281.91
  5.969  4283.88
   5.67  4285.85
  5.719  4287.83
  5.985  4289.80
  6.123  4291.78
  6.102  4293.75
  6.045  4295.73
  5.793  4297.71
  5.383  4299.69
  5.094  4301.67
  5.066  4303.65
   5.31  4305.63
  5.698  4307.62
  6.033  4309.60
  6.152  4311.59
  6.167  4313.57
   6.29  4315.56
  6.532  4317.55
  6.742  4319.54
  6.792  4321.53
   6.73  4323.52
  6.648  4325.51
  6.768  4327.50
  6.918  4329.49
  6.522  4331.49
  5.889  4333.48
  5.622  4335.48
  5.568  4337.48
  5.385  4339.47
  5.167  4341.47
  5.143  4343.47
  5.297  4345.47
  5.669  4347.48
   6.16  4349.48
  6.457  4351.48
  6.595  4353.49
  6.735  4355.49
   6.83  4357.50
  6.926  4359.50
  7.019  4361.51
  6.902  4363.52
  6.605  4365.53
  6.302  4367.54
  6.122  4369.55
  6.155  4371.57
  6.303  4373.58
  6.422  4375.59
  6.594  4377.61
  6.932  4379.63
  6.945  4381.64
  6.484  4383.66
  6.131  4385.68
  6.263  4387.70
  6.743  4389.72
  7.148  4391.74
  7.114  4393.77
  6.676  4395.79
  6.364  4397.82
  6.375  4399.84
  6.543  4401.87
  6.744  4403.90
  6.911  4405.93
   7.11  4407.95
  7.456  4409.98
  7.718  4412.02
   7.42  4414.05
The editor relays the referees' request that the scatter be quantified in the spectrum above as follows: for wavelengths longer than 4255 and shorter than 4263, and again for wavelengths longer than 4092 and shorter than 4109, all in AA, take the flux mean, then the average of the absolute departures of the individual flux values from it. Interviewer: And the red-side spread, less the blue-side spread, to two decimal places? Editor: -0.39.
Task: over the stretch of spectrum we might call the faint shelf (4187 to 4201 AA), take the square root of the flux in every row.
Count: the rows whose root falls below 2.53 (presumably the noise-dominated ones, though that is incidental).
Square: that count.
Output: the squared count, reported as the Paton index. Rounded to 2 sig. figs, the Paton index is 49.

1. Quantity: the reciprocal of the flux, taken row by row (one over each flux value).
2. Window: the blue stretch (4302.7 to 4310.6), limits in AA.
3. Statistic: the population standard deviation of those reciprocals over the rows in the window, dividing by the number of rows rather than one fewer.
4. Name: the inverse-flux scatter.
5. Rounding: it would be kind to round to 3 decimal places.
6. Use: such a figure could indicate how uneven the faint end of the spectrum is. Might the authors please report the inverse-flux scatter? 0.012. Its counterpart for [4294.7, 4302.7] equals 0.012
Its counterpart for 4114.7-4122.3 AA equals 0.003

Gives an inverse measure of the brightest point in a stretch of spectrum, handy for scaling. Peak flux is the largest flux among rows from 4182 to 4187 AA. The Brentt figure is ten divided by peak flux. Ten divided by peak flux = 1.50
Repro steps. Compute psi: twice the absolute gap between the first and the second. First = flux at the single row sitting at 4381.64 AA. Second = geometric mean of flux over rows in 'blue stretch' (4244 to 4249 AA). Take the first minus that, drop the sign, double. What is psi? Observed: 0.60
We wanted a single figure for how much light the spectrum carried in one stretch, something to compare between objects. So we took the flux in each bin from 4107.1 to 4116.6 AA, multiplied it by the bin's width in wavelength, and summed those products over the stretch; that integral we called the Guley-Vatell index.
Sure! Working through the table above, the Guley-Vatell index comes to 51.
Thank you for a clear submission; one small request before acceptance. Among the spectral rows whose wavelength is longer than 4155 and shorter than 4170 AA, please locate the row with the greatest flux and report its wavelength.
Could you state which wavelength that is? 4155.63 AA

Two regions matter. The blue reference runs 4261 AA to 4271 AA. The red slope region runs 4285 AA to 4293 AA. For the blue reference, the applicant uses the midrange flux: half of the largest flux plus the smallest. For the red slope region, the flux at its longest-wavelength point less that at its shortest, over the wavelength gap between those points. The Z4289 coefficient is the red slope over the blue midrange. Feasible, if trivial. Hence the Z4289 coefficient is 0.012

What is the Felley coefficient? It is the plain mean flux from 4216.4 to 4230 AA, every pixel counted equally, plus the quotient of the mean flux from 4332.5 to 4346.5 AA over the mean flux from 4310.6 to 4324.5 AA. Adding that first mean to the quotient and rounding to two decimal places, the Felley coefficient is 7.31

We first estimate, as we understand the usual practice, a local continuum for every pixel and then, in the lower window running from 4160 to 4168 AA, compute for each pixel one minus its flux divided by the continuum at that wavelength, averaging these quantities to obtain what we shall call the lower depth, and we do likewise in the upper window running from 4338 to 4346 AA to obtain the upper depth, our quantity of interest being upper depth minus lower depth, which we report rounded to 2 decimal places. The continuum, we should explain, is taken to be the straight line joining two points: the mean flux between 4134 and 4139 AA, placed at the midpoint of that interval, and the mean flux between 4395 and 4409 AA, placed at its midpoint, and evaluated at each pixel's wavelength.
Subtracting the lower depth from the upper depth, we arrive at 0.20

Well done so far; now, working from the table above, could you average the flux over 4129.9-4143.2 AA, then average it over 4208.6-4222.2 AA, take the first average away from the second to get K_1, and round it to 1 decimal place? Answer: 1.2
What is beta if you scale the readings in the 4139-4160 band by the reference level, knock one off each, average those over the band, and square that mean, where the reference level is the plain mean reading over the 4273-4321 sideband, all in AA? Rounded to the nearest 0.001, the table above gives 0.000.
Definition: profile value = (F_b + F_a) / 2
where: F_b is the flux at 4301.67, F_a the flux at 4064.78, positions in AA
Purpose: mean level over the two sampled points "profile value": 5.61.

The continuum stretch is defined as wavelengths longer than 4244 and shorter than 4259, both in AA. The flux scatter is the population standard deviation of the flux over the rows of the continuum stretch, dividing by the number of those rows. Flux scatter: 0.16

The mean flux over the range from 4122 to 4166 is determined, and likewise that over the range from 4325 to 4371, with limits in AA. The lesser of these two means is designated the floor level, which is 6.00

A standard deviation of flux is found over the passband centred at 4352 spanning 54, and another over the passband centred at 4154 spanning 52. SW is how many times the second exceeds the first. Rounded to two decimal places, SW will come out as 0.62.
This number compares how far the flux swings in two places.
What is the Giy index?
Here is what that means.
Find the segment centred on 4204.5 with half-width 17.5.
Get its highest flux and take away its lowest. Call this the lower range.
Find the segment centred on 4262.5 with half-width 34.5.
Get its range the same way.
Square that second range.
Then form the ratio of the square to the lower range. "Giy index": 1.5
